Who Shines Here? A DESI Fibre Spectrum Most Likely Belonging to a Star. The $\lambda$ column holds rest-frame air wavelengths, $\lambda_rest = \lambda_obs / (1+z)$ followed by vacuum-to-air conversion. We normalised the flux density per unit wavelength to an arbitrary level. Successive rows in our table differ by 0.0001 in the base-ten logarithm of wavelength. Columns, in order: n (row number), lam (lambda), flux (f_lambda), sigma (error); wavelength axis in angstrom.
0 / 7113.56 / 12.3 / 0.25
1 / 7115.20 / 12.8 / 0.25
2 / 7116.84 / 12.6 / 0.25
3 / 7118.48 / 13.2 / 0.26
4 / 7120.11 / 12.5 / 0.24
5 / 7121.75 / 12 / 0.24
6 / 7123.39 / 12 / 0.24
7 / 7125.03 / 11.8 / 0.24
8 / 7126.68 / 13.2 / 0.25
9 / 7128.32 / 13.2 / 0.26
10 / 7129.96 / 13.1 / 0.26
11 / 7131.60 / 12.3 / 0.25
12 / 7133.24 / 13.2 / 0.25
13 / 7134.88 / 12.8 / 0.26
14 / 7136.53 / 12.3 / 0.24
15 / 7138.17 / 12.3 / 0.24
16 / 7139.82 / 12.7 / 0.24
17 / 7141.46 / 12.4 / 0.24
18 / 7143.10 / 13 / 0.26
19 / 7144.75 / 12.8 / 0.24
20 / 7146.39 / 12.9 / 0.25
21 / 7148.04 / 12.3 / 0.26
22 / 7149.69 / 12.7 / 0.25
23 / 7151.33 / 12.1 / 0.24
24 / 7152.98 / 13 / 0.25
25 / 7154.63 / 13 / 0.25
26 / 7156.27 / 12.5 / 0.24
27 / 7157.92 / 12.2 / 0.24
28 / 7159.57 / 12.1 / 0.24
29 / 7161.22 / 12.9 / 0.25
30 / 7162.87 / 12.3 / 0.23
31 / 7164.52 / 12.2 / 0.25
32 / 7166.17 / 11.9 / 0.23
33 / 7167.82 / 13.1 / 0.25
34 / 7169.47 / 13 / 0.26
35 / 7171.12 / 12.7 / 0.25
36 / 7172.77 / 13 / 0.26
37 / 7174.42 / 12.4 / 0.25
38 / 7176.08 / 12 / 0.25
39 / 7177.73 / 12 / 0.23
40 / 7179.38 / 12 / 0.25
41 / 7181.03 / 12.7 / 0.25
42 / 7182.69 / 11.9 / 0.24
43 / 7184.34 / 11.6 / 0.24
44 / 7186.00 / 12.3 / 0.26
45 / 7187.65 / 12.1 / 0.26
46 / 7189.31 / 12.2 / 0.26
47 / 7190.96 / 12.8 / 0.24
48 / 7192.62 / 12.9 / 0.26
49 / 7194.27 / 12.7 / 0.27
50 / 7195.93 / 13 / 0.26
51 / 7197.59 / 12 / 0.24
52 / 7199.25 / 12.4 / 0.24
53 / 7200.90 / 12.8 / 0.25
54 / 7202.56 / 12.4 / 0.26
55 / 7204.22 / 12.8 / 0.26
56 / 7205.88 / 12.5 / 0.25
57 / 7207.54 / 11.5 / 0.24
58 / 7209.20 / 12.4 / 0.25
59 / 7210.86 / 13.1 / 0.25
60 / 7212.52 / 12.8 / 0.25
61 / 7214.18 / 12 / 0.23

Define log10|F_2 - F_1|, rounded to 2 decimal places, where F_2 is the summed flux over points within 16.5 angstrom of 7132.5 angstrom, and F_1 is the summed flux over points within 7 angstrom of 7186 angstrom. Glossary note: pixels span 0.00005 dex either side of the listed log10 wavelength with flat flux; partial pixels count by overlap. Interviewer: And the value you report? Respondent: 2.15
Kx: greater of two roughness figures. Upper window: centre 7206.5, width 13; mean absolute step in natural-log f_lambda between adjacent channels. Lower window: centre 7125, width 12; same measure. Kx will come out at 0.046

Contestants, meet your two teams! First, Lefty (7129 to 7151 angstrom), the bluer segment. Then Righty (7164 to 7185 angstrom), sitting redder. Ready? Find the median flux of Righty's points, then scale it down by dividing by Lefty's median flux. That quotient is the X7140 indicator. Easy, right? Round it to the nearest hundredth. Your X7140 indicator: 0.96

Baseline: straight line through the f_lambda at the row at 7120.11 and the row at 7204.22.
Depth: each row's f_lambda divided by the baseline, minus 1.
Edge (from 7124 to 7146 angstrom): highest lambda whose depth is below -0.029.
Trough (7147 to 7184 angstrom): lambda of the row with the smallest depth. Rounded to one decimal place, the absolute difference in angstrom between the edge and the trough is 57.7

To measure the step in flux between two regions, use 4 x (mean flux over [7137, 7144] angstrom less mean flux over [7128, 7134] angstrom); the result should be -1.4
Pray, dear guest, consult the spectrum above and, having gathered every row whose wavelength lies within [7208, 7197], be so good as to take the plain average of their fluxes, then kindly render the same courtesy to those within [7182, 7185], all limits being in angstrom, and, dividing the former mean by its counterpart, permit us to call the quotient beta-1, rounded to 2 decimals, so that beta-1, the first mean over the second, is 1.05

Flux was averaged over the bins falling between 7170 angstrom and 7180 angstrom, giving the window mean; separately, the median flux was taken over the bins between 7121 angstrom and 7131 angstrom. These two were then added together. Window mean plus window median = 24.9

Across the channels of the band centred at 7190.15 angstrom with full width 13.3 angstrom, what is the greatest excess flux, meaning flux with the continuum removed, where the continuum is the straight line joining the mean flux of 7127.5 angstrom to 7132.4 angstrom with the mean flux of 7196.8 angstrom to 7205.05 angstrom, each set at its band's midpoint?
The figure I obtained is 0.49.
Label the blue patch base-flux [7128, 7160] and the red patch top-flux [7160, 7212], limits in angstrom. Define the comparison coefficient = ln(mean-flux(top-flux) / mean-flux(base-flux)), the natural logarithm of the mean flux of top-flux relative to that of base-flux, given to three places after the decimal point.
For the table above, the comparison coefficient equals -0.016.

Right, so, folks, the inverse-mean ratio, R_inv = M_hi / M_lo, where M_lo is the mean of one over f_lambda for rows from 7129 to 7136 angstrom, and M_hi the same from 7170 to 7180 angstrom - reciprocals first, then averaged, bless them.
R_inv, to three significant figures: 1.04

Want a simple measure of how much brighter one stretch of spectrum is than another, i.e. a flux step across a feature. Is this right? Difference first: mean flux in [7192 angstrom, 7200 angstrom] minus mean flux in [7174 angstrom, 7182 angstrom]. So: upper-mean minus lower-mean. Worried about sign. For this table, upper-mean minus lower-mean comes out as 0.4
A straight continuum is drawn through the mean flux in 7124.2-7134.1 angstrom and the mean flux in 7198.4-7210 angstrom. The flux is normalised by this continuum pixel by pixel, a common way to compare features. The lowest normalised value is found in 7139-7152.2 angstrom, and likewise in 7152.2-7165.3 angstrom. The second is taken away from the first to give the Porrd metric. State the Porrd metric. 0.00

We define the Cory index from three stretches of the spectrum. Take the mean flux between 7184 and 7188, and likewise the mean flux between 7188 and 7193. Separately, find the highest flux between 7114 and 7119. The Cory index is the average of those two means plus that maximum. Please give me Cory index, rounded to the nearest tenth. 25.5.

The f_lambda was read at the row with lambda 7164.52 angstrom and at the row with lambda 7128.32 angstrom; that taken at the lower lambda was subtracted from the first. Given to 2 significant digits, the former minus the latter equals -1.0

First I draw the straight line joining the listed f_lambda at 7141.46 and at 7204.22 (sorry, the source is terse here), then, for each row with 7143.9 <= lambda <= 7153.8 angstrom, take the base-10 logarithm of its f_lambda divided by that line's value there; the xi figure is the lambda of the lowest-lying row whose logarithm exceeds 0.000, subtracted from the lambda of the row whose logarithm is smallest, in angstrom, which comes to 6.6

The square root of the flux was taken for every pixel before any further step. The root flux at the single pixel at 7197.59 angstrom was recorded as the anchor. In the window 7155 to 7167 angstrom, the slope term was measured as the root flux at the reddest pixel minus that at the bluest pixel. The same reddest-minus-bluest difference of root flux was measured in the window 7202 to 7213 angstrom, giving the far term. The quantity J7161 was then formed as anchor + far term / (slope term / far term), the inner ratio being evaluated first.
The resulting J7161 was 3.43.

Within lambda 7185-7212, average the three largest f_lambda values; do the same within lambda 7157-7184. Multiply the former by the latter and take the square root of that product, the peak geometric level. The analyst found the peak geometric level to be 13.0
